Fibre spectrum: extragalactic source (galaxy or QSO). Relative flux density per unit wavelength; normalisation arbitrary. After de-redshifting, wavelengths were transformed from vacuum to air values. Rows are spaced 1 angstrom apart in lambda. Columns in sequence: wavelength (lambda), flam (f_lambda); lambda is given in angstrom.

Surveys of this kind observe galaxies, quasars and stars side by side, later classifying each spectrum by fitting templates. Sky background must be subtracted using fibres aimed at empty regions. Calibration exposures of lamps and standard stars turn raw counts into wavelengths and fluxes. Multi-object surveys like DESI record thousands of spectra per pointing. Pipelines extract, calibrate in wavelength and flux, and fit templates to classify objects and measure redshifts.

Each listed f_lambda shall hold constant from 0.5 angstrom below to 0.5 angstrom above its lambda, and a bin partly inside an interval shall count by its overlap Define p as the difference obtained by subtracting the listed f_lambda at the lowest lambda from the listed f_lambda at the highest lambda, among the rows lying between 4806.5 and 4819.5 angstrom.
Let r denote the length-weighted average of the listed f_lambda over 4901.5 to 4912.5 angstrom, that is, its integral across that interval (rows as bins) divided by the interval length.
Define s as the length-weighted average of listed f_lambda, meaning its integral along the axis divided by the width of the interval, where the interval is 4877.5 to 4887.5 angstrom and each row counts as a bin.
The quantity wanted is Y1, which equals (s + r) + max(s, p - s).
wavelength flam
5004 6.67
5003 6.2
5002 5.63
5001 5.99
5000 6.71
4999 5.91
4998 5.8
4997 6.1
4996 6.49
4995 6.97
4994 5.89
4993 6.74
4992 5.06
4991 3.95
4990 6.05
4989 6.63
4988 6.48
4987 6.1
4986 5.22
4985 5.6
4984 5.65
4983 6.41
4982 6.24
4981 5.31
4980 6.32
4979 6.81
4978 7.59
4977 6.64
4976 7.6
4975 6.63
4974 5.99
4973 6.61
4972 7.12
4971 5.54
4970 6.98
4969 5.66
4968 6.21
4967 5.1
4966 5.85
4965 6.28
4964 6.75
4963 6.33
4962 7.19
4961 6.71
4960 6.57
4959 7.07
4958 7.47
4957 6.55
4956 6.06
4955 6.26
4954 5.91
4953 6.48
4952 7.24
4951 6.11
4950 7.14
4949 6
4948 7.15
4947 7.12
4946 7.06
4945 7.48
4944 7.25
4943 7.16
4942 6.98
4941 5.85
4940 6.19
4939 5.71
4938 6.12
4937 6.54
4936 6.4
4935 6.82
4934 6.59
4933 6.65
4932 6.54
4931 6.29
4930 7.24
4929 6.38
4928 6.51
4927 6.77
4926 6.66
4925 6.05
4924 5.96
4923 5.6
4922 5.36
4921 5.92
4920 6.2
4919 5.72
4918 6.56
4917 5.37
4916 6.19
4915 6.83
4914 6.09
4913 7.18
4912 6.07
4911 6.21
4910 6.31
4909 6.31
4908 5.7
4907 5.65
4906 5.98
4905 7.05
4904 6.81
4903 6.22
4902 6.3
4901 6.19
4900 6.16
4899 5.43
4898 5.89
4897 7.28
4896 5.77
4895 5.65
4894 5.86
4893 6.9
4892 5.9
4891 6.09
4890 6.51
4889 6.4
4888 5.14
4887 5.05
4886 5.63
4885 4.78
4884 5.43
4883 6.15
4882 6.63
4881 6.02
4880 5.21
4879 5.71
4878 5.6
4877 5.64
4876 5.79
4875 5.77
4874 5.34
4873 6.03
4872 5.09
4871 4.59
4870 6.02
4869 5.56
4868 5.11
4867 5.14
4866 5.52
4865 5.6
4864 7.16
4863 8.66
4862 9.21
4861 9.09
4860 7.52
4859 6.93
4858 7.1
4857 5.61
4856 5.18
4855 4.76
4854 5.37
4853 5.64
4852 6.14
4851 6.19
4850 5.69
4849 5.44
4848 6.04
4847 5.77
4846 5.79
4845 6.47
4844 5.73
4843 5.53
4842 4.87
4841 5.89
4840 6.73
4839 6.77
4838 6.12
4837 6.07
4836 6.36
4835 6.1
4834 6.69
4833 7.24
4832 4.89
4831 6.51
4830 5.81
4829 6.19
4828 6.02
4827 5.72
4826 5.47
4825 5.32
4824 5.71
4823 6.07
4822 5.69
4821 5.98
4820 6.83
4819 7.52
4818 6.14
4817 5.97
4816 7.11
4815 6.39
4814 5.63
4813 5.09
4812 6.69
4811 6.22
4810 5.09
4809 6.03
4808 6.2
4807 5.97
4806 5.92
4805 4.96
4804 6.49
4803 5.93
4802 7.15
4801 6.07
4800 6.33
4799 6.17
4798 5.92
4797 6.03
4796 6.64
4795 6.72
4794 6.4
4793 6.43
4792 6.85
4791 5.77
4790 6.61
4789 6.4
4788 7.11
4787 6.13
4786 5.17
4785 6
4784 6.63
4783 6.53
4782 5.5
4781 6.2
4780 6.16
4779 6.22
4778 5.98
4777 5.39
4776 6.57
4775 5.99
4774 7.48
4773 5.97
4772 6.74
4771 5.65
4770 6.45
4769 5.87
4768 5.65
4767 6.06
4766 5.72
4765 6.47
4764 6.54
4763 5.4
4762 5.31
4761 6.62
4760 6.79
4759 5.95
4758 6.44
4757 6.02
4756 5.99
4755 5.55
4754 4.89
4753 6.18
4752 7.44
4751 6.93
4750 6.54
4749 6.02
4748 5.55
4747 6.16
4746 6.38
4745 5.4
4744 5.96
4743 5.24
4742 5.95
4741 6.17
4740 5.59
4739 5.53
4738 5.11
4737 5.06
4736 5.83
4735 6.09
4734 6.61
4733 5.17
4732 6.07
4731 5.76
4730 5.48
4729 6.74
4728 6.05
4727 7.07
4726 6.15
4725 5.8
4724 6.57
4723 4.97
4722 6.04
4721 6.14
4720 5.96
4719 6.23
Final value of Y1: 17.5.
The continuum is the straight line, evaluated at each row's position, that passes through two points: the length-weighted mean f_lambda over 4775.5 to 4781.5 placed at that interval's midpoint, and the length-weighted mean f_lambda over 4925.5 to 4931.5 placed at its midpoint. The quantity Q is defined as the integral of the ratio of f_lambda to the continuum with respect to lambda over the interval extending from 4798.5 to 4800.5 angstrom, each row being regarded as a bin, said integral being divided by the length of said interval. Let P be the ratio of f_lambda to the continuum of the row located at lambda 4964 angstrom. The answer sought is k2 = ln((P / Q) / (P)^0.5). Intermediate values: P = 1.00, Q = 1.01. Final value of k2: -0.02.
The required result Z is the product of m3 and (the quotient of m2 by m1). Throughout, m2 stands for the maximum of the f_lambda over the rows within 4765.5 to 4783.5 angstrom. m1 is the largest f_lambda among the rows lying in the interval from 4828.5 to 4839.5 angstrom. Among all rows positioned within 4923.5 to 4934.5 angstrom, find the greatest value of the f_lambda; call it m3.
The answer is 7.48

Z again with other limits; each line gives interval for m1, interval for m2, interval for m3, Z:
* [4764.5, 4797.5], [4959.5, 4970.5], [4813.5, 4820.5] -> 7.23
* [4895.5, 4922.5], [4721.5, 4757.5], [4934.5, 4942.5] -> 7.13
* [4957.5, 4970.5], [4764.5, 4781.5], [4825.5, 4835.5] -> 7.25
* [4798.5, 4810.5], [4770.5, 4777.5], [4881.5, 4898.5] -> 7.62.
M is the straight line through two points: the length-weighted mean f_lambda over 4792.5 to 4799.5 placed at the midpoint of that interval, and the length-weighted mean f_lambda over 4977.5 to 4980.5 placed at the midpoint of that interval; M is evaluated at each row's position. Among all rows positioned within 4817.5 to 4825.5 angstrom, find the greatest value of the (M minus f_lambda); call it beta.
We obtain 1.1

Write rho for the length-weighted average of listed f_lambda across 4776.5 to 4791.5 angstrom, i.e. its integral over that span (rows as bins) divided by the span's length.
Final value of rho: 6.12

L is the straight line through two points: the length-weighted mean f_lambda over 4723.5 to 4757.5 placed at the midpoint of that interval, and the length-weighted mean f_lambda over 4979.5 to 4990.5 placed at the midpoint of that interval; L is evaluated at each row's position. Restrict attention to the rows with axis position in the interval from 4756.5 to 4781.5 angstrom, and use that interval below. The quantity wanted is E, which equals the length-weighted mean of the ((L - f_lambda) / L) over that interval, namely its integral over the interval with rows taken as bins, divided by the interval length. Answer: -0.03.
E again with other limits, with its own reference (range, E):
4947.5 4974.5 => -0.08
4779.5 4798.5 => -0.05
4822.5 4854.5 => 0.01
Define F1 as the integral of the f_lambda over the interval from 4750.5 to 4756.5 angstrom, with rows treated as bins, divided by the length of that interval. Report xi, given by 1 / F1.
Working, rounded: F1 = 6.16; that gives 0.162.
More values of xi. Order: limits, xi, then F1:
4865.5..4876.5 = 0.183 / 5.45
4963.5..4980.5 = 0.155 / 6.45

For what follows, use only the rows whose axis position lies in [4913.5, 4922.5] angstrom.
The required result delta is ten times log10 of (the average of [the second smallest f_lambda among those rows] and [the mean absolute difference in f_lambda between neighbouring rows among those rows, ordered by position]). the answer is 4.82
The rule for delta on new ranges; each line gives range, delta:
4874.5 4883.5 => 4.73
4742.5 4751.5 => 4.74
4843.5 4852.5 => 4.83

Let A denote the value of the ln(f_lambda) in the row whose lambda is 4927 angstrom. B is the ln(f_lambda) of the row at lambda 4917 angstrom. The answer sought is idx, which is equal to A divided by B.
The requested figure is 1.14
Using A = 1.91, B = 1.68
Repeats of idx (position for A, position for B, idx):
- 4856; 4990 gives 0.91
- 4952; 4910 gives 1.07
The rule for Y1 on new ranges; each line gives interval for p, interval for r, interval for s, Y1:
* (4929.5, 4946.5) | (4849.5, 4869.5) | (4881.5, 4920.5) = 18.5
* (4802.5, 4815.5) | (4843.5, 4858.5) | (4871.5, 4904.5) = 17.6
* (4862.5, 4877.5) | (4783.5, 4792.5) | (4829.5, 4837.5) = 18.7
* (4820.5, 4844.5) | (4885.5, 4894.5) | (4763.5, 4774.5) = 18.4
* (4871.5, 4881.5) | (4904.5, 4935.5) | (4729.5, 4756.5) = 18.0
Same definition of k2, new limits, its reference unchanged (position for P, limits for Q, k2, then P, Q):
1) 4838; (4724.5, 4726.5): -0.03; 0.97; 1.01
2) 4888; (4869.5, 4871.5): 0.08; 0.79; 0.83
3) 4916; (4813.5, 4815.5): 0.00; 0.94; 0.97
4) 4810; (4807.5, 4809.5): -0.09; 0.82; 0.99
